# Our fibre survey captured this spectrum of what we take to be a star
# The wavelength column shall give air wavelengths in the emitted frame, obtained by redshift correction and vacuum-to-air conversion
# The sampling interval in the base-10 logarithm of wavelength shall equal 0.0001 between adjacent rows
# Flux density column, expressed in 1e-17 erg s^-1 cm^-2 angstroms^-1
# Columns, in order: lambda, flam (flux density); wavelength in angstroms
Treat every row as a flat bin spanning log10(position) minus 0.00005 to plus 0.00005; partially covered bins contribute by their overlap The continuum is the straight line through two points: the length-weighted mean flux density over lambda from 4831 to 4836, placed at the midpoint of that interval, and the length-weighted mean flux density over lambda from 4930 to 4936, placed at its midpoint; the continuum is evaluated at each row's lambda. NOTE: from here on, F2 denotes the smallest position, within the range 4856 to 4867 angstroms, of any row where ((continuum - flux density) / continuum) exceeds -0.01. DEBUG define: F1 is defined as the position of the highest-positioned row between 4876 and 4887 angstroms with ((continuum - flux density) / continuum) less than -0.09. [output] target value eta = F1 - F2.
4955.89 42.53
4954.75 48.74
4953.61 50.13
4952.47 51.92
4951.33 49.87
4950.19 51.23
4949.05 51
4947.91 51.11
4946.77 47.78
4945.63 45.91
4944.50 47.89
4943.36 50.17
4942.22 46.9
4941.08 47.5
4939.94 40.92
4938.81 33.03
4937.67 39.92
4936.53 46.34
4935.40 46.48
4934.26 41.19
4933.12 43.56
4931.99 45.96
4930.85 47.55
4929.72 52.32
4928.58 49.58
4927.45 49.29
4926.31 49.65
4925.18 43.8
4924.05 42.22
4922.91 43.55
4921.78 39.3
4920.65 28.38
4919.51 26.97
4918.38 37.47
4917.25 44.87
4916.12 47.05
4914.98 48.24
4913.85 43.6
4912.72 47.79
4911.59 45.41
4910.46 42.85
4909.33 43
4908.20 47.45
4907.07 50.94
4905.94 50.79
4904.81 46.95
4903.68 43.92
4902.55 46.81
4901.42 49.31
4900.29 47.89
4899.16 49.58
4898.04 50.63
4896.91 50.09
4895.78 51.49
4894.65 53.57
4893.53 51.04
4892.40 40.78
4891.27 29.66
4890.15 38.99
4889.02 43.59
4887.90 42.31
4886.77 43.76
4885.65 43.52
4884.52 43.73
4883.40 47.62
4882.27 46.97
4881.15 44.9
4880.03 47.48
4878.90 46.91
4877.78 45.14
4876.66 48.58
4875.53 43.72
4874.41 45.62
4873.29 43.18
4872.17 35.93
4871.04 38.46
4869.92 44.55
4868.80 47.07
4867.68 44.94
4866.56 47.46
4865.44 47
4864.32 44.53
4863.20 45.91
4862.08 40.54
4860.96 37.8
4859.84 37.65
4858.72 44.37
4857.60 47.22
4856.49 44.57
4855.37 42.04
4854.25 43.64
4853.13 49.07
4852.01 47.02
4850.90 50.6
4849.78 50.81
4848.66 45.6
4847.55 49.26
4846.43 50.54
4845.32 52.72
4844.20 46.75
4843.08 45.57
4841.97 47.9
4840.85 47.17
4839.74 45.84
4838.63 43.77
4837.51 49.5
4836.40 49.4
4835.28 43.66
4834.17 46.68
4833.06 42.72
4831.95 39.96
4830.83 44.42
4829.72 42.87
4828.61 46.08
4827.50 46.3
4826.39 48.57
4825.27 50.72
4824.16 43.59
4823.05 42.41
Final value 17.9 angstroms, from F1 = 4876.66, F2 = 4858.72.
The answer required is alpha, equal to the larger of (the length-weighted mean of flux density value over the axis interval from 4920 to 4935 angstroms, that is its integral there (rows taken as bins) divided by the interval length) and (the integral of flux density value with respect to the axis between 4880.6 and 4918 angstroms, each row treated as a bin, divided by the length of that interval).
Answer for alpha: 46.0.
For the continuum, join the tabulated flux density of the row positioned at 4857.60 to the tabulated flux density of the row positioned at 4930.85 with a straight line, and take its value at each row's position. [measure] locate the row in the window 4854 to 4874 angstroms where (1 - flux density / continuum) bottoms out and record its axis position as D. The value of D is 4866.56 angstroms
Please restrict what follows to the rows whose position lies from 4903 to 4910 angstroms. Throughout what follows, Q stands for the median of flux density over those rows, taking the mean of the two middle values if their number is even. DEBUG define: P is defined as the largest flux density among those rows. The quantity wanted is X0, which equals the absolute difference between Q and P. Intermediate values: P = 50.94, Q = 47.2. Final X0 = 3.7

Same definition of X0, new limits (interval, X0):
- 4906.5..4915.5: 4.5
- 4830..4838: 5.1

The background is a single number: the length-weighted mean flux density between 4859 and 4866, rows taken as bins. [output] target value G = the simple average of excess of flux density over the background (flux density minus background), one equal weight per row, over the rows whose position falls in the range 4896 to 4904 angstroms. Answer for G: 6.0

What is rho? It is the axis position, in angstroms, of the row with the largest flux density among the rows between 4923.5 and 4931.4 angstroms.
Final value 4929.72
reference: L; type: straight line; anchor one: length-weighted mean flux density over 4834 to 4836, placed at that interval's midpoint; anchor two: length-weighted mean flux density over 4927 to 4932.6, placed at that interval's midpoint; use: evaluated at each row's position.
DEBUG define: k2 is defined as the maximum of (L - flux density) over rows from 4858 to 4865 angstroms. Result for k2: 8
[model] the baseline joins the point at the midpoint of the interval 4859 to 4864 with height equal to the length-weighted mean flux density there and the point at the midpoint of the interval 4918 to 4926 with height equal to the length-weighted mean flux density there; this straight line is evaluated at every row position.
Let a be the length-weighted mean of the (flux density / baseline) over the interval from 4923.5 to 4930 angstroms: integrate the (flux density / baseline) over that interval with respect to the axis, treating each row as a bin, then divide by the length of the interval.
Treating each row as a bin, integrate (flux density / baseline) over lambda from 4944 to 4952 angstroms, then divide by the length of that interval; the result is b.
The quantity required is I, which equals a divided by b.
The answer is 0.94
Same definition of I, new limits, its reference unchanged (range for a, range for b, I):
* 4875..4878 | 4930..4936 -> 0.94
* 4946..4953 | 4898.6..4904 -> 1.13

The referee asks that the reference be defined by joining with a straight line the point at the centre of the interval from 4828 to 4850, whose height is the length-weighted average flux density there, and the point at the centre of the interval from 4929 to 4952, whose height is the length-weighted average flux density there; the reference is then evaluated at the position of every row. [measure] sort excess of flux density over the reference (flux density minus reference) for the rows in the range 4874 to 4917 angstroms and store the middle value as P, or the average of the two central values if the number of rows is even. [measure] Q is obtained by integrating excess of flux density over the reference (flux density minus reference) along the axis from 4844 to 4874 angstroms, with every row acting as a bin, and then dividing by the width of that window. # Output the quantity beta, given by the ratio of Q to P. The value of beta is -2.8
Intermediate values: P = 0.5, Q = -1.3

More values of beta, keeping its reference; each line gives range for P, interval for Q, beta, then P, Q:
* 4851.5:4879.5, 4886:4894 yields 2.6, -1.9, -5.1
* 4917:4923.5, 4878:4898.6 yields 0.1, -8.0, -1.1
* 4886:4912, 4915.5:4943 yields -6.2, 0.5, -3.3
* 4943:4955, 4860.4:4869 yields -0.6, 3.8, -2.2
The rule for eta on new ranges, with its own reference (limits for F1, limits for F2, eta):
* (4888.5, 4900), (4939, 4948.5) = -40.8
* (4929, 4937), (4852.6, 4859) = 75.5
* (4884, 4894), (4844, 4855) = 39.3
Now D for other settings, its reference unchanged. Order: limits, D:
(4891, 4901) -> 4894.65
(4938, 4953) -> 4952.47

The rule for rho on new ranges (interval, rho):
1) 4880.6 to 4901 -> 4894.65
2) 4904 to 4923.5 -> 4907.07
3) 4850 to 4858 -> 4850.90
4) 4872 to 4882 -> 4876.66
